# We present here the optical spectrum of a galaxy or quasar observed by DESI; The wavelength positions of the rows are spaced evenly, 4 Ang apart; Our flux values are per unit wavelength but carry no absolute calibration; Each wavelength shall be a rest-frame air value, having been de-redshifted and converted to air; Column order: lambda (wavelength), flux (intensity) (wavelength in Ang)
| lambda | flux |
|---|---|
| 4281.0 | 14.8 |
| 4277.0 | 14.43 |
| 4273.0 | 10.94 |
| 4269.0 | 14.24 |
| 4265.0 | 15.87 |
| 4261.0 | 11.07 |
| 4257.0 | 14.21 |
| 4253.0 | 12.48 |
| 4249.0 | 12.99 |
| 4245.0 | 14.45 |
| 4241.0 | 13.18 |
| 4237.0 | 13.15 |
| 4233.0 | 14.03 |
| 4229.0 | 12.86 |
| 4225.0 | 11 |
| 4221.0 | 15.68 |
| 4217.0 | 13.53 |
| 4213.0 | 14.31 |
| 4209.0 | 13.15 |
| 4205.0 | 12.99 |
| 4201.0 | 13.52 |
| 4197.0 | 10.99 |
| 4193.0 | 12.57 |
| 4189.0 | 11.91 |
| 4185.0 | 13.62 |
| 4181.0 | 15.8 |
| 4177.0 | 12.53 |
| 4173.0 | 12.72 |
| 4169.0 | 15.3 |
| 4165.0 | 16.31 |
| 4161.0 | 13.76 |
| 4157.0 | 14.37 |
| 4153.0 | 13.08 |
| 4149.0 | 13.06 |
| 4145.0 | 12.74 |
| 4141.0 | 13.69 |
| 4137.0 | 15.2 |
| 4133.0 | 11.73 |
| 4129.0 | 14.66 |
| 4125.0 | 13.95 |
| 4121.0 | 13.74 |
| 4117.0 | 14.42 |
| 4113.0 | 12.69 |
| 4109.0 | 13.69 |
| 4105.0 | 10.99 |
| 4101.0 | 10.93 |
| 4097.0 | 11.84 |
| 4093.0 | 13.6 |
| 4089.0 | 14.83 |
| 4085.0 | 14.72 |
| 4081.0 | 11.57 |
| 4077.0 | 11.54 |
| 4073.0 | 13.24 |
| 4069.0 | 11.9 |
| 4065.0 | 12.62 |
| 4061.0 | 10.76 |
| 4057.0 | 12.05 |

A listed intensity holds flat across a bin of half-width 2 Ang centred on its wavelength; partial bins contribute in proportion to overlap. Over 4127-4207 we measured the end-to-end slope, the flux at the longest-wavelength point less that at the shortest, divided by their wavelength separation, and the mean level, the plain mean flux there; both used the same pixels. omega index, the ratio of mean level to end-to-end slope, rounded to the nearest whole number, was -616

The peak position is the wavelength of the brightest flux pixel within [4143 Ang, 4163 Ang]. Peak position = 4157.0 Ang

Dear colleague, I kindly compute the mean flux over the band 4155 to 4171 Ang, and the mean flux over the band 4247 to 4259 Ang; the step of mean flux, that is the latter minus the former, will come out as -1.7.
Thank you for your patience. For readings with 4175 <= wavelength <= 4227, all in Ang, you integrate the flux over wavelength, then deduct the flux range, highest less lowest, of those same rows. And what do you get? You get 682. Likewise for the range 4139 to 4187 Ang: 664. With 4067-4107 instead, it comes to 497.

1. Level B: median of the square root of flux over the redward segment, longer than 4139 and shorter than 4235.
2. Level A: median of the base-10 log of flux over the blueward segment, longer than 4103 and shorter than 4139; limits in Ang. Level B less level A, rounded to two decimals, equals 2.51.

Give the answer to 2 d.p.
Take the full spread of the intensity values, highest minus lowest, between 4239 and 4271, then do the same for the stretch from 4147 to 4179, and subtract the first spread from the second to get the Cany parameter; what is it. -1.02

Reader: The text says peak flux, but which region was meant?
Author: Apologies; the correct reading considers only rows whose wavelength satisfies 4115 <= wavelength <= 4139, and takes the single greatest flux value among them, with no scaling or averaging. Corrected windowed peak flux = 15.2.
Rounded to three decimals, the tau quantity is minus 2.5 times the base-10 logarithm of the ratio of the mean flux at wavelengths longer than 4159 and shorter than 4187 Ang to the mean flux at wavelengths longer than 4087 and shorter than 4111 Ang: -0.133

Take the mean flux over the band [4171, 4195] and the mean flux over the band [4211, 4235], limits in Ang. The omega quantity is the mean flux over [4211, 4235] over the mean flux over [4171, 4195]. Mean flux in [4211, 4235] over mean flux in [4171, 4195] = 1.029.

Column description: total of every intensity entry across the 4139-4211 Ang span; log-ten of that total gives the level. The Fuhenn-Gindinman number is 2.38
